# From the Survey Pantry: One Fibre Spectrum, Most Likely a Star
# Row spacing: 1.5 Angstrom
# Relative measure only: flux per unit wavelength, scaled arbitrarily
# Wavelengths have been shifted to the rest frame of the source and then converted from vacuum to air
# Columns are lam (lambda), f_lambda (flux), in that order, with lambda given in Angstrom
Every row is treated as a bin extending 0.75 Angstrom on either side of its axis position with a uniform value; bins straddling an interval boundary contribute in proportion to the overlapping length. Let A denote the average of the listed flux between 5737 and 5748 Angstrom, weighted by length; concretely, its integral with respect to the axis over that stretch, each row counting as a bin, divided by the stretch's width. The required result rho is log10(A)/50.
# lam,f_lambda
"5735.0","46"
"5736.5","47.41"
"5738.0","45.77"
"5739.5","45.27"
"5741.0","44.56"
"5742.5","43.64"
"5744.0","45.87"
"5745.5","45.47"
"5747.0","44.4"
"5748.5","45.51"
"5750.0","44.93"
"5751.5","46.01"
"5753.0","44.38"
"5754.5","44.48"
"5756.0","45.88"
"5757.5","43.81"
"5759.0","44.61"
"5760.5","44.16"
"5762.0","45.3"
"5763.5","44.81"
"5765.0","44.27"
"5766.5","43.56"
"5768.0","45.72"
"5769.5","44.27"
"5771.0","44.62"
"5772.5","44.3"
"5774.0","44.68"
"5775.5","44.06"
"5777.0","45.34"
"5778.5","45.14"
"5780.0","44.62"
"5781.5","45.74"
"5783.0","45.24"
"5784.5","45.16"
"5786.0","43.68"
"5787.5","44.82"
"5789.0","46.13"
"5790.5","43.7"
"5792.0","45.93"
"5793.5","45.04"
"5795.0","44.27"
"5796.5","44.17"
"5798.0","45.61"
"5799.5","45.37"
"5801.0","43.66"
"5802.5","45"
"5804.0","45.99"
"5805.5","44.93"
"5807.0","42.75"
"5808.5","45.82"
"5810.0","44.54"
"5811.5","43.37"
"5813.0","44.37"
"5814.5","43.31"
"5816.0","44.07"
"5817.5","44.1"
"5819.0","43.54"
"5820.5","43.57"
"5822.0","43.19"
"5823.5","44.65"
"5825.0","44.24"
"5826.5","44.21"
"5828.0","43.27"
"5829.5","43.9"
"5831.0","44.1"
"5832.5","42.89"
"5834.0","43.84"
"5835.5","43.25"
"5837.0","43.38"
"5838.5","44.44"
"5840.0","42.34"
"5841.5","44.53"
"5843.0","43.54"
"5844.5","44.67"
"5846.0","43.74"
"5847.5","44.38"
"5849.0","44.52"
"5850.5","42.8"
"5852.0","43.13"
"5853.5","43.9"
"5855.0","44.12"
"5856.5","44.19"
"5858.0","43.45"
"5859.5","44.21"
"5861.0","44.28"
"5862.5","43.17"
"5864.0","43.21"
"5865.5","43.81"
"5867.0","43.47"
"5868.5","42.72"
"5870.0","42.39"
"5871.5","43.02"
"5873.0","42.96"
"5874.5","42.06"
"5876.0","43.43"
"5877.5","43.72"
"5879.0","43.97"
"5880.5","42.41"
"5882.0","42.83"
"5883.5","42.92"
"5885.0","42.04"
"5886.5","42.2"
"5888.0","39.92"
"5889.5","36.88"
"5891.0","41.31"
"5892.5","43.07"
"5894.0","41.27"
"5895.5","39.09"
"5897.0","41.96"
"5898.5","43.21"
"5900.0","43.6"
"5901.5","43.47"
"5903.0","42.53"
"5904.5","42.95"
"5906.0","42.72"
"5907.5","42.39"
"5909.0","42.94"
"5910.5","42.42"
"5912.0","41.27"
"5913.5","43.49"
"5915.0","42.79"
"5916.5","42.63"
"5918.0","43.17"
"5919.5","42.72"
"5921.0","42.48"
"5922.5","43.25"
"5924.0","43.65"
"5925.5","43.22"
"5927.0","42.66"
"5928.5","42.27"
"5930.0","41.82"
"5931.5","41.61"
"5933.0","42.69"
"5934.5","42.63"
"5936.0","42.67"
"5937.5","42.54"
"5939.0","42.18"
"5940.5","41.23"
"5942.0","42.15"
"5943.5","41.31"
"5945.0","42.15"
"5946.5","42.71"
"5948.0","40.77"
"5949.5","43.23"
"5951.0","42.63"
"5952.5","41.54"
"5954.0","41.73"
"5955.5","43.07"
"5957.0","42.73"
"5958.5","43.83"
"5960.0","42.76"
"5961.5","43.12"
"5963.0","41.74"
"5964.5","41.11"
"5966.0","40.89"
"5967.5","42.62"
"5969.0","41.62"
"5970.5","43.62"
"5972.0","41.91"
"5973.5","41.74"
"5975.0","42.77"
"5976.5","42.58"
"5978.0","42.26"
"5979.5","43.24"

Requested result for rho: 0.0331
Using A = 45.1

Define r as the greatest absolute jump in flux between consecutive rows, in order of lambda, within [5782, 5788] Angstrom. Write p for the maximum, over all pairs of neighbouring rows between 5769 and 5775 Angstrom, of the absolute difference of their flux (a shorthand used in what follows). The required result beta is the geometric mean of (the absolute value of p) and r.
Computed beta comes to 0.7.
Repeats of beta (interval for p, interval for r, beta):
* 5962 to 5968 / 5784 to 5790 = 1.6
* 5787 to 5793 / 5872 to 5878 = 1.8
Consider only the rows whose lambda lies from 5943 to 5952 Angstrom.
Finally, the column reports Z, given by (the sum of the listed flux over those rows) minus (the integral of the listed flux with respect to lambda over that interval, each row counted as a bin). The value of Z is -126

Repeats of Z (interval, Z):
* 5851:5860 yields -131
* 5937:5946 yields -126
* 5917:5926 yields -129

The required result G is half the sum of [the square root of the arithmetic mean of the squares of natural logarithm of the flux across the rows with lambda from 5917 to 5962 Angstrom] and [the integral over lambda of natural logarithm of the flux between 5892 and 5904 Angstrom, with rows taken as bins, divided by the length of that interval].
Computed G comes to 3.75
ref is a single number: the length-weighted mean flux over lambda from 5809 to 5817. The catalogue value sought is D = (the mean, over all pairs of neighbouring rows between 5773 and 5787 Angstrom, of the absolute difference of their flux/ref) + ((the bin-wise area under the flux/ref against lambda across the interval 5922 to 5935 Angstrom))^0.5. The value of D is 3.57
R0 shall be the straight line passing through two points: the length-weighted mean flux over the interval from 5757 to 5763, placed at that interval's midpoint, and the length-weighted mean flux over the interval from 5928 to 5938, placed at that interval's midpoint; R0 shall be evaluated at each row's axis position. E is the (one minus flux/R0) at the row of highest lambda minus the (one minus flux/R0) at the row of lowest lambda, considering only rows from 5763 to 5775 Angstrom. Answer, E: 0.00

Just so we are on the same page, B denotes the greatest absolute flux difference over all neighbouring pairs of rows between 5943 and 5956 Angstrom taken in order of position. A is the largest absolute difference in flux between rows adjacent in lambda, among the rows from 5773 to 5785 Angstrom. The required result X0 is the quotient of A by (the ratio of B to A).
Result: 0.7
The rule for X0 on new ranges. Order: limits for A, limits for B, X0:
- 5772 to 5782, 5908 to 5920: 0.7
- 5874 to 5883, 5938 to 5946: 2.6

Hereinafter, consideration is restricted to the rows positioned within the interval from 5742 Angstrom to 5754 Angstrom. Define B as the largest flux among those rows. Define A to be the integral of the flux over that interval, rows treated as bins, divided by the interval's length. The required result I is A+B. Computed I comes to 91.1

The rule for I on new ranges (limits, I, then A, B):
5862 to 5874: 86.9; 43.1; 43.81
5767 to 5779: 90.5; 44.7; 45.72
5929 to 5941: 84.9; 42.2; 42.69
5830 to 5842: 88.1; 43.6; 44.53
